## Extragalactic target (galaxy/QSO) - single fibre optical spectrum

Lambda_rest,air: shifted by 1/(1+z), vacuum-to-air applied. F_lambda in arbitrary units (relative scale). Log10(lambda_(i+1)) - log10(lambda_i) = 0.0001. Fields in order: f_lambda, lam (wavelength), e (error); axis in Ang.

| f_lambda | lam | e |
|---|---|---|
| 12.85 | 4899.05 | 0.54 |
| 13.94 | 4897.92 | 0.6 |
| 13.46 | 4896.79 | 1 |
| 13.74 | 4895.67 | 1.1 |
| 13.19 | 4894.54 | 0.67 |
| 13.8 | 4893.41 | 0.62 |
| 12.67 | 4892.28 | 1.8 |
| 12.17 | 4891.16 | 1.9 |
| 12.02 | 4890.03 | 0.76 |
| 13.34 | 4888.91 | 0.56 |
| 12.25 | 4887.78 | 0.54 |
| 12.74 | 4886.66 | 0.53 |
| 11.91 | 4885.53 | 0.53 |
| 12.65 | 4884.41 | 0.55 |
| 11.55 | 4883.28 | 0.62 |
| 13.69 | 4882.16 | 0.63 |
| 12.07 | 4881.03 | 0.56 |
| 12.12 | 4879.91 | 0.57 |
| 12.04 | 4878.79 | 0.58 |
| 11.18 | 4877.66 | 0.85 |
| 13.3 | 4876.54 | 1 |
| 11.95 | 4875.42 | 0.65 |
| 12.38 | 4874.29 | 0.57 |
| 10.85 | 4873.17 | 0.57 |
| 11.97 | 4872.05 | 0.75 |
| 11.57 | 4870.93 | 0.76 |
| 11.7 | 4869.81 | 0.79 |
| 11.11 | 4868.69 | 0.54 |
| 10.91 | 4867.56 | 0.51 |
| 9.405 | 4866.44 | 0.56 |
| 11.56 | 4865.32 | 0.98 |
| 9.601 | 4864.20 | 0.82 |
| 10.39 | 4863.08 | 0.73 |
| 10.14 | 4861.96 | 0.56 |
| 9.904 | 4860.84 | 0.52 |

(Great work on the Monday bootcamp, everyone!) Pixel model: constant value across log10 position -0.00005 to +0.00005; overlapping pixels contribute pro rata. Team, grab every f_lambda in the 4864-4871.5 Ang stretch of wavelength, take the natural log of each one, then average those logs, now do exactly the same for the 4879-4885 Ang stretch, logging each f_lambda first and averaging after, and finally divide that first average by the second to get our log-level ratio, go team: 0.95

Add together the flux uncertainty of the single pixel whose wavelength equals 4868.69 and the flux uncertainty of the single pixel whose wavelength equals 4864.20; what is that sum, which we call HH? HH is 1.36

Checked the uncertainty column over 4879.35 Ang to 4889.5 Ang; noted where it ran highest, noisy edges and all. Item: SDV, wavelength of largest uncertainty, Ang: 4882.16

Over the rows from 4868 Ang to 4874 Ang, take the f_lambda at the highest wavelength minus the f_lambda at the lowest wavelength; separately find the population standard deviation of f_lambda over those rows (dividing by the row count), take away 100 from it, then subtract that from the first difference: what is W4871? 99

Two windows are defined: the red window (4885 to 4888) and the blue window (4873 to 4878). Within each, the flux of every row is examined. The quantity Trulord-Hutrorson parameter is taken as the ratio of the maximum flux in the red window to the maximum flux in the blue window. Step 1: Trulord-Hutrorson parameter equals 0.96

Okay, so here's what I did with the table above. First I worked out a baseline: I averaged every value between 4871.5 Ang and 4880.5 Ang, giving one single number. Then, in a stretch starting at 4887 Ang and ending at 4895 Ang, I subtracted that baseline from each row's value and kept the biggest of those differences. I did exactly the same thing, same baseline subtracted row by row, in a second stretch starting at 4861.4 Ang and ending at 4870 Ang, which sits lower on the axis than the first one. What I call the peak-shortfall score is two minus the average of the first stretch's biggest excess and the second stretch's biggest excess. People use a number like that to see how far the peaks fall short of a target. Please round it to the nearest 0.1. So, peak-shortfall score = 1.2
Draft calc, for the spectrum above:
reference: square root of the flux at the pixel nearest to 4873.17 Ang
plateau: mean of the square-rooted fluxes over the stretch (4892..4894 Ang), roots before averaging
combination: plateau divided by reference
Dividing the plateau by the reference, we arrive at 1.10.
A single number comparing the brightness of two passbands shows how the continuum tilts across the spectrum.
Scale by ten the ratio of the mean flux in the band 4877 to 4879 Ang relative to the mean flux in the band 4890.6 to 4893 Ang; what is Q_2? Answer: 9.3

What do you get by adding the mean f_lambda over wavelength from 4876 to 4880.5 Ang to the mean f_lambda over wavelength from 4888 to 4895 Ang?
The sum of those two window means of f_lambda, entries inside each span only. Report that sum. 25.0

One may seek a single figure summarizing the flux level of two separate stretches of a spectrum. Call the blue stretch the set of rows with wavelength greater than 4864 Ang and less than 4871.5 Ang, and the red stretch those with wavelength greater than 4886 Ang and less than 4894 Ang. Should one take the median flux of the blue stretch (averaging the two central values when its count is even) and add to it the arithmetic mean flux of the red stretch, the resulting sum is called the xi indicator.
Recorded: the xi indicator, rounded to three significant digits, 23.8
